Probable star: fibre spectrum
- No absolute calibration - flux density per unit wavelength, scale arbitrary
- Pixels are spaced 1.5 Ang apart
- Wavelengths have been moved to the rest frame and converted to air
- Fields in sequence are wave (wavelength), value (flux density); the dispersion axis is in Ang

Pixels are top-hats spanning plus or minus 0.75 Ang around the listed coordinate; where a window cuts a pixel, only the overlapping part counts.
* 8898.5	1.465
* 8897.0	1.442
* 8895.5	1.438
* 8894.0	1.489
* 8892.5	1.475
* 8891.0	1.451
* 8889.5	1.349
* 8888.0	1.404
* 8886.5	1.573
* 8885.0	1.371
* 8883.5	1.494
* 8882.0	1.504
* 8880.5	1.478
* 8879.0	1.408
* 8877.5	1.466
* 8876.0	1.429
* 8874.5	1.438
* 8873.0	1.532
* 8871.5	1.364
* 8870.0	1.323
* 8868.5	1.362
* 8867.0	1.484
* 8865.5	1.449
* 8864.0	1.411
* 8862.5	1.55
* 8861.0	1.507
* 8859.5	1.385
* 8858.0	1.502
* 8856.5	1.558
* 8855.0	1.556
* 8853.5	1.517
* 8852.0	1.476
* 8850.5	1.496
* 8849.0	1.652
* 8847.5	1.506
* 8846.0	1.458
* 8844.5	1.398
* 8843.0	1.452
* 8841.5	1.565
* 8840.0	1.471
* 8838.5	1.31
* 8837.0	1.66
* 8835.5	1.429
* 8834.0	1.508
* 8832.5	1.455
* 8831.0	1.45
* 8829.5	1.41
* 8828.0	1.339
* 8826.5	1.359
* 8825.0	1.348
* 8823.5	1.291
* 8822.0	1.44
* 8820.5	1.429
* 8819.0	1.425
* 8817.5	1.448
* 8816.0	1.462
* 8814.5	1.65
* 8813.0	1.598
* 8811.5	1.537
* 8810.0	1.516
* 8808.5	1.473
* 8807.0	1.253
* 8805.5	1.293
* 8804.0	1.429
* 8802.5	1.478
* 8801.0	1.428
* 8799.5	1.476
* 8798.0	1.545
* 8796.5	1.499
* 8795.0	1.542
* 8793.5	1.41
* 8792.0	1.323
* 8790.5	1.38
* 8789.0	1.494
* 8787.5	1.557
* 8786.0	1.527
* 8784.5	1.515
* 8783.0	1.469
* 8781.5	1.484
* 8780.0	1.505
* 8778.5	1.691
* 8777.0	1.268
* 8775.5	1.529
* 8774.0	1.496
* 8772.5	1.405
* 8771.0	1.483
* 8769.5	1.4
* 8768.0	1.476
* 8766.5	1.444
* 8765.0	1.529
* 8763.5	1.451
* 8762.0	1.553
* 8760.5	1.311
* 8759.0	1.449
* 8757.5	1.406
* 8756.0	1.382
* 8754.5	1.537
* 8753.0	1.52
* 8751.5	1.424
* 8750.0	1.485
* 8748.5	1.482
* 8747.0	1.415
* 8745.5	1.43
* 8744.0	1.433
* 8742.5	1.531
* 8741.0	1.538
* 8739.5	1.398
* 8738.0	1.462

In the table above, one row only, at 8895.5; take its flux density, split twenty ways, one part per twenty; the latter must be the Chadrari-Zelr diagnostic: 0.0719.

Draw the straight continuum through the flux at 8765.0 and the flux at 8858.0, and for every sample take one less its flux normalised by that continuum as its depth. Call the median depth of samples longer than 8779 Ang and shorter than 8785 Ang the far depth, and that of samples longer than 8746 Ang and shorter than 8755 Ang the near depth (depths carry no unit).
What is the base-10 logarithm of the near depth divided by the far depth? 0.2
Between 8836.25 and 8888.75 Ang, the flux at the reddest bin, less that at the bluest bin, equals -0.26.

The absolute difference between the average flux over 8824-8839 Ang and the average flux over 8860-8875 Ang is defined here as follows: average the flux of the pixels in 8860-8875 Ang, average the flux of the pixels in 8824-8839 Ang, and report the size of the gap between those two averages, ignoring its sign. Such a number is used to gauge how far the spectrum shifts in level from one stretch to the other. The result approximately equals 0.015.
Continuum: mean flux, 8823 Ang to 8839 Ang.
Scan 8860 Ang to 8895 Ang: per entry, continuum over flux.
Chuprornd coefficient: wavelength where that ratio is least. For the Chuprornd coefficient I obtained 8886.5 Ang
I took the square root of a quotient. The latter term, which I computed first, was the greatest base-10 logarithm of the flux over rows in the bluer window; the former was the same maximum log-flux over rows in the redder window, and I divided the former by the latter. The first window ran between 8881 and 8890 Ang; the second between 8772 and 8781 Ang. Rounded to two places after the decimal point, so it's 0.93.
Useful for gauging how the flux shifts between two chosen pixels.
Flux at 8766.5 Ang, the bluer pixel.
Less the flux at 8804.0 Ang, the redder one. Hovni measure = 0.015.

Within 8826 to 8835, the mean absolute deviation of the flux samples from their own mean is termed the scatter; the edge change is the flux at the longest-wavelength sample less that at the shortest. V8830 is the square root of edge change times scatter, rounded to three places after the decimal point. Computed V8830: 0.087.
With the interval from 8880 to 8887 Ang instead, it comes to 0.067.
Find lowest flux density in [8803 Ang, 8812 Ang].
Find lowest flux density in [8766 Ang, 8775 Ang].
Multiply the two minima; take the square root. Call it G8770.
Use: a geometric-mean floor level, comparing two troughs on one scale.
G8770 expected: 1.32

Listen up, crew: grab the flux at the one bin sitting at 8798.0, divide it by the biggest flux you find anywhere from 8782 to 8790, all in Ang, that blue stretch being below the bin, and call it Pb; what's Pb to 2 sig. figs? 0.99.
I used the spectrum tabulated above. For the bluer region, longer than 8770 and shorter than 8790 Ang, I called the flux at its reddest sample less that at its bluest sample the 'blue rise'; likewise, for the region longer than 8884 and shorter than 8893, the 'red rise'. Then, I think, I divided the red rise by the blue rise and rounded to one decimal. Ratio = 9.5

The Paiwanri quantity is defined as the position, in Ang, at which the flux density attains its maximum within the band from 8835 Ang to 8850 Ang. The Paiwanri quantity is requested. 8837.0 Ang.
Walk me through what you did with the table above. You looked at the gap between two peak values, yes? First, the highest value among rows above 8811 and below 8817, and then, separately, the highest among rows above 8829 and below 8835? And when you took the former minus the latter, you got 0.14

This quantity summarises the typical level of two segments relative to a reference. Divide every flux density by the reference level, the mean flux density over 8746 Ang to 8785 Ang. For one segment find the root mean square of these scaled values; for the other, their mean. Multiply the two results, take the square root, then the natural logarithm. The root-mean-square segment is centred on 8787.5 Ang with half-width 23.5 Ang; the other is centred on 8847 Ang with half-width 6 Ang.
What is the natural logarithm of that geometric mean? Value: 0.011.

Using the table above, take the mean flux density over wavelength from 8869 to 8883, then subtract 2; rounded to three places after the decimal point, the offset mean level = -0.562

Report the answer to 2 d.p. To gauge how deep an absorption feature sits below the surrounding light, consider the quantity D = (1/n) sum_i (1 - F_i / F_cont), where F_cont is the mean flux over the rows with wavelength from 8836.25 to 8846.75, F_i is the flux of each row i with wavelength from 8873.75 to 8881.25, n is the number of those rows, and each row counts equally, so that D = 0.02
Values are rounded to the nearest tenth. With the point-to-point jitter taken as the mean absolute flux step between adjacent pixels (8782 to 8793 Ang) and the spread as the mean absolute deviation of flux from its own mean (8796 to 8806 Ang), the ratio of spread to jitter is 1.1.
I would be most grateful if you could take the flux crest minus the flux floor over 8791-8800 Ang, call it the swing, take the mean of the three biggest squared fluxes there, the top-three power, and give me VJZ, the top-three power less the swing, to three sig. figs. 2.12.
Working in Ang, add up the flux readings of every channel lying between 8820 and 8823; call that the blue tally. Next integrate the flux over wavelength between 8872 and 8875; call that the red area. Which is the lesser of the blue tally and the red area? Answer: 2.87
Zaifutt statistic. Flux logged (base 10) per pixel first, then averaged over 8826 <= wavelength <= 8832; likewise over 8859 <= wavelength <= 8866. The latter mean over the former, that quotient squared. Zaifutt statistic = 1.32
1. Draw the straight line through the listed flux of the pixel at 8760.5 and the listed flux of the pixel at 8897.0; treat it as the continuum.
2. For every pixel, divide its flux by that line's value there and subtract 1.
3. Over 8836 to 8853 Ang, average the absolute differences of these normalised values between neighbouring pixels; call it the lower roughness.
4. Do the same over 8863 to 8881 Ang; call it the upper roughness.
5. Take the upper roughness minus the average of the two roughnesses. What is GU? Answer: -0.021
